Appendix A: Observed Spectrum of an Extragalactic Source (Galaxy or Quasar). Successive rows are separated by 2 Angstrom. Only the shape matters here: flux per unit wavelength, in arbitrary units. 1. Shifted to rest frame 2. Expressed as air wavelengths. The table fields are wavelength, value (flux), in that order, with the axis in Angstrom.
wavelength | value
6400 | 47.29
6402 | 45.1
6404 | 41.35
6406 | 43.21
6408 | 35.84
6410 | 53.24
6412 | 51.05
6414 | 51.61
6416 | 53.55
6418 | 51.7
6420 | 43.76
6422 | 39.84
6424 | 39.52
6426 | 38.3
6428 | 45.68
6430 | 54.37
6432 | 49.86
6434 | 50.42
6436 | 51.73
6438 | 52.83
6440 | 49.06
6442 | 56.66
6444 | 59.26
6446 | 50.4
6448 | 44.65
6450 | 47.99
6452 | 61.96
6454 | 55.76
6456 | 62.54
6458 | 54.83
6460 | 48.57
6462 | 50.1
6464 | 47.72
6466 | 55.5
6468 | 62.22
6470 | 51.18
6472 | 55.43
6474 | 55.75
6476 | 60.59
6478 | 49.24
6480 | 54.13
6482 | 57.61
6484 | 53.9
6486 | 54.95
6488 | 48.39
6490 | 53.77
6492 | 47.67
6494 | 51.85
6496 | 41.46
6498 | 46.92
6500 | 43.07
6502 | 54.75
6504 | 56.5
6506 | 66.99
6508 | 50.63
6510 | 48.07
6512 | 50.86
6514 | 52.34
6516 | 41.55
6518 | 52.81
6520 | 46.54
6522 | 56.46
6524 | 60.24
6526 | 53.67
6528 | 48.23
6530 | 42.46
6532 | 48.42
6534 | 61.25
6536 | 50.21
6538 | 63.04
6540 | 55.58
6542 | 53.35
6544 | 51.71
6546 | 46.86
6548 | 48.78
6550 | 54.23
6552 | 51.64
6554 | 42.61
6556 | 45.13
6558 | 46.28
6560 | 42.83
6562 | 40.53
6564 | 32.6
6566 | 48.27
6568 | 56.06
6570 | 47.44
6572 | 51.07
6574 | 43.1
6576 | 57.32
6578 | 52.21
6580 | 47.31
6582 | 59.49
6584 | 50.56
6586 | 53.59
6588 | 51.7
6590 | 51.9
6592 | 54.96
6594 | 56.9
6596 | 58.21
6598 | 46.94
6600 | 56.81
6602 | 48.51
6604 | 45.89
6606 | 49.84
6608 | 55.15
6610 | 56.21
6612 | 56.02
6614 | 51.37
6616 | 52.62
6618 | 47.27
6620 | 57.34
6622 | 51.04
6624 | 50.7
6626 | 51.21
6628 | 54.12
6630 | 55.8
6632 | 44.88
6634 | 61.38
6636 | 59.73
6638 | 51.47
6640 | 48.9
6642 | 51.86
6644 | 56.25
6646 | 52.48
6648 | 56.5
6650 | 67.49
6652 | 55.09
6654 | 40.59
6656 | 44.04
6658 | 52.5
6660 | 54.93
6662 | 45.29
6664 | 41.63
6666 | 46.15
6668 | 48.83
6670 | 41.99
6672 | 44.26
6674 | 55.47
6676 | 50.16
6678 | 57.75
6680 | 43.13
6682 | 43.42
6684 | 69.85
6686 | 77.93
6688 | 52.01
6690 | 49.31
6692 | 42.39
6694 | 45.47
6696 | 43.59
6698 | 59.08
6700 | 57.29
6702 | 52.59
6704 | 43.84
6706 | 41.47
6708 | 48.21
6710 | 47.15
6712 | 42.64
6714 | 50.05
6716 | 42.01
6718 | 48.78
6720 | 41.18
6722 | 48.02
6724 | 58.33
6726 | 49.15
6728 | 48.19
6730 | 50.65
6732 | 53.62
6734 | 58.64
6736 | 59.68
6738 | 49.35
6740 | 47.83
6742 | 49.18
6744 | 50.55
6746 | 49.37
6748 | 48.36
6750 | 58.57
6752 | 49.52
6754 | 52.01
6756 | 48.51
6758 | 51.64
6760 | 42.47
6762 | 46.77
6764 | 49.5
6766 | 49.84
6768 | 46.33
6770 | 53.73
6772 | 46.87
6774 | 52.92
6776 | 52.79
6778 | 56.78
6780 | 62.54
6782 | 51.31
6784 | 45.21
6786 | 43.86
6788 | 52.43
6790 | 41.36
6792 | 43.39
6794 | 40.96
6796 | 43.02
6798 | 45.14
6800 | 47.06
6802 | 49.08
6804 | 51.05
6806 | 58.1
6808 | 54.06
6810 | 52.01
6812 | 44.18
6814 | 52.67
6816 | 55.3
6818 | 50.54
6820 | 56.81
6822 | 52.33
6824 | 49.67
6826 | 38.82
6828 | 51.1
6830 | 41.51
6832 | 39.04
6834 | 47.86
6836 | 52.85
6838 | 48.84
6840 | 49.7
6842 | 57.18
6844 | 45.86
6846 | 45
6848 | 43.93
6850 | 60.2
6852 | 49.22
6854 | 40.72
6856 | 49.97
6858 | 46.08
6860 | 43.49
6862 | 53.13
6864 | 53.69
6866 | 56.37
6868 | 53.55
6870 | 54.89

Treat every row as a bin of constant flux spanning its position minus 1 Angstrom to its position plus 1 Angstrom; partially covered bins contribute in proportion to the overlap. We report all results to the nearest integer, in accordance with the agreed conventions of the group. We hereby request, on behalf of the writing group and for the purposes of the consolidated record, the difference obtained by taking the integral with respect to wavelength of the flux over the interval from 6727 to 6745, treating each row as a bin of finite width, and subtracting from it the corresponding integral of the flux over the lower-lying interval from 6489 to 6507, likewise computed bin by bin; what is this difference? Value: 9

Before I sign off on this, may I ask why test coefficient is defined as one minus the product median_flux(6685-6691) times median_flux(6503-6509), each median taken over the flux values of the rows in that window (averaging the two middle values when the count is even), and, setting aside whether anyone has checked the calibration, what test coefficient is -2938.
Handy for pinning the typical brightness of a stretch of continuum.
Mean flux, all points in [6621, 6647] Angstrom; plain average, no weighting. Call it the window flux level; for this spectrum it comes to 53.1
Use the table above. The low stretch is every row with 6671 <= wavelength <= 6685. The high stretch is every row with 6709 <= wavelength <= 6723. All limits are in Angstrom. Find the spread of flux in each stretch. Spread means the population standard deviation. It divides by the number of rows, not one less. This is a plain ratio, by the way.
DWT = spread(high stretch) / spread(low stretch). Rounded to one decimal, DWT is 0.4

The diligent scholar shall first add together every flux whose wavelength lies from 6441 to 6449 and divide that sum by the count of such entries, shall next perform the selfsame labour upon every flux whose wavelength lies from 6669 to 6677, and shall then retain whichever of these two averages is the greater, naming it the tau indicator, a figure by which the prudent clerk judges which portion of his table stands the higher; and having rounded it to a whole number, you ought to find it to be 53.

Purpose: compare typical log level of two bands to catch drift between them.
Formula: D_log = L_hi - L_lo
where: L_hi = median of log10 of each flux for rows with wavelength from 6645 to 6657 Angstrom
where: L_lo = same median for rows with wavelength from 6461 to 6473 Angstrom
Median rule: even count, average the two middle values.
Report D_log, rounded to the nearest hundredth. 0.00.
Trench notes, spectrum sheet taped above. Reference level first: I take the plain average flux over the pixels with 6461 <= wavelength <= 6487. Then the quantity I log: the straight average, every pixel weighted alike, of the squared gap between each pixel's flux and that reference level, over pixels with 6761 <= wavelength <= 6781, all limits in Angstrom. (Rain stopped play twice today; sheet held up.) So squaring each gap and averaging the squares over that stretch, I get 31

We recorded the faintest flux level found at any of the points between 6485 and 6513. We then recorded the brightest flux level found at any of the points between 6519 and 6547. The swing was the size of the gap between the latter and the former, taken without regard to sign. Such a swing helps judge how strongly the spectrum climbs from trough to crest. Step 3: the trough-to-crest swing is 21.6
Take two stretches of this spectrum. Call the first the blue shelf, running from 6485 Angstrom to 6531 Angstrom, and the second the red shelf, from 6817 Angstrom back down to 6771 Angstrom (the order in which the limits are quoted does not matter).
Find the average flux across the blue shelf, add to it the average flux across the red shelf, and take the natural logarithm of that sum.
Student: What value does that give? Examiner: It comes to 4.610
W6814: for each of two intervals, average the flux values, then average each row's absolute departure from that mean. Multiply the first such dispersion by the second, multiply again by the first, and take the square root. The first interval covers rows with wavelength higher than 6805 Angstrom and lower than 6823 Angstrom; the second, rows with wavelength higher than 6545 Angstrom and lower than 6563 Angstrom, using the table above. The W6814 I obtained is 5.2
